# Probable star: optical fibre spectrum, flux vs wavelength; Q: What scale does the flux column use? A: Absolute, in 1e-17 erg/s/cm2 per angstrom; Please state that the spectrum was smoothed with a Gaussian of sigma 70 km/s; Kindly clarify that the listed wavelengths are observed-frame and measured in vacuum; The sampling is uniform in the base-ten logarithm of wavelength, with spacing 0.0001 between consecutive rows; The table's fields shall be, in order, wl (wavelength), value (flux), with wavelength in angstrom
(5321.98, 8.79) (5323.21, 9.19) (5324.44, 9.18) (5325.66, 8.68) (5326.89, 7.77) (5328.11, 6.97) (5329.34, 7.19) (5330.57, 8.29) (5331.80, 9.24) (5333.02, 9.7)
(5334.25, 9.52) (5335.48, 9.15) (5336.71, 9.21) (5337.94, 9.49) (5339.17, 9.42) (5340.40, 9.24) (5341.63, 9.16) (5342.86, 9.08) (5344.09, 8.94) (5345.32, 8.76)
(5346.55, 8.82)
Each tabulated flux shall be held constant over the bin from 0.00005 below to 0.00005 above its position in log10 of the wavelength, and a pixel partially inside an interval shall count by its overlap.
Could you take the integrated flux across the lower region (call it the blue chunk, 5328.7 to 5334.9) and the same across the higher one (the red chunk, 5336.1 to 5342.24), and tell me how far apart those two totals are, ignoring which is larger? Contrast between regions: 3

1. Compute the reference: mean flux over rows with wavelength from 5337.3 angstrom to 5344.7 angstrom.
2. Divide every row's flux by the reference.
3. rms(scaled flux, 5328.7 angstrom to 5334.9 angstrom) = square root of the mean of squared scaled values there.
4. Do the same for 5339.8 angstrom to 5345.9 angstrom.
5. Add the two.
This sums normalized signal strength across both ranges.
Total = 1.94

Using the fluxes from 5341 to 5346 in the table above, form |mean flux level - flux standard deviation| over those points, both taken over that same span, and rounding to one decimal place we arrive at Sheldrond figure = 8.8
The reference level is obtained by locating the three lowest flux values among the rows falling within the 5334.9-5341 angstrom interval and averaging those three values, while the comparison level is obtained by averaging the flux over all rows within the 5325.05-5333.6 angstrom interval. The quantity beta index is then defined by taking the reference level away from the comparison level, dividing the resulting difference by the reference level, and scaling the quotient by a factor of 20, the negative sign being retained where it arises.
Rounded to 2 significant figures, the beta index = -2.0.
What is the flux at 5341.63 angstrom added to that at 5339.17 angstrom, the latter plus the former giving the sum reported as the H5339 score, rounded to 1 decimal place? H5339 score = 18.6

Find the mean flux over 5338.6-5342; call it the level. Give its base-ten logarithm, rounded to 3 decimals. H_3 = 0.967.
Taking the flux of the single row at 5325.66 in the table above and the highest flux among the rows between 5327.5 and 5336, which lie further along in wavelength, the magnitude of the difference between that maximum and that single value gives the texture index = 1.02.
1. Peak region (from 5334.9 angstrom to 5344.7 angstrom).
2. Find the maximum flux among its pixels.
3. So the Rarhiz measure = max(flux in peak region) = 9.49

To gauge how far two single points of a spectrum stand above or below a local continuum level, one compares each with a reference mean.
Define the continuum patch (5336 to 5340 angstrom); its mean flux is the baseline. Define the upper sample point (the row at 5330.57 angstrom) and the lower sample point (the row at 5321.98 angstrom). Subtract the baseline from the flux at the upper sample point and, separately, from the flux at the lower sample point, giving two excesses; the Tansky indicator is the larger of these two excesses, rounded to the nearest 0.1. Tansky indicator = -0.6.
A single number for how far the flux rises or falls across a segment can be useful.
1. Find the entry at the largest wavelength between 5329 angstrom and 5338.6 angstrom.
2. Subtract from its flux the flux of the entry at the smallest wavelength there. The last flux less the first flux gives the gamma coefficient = 2.3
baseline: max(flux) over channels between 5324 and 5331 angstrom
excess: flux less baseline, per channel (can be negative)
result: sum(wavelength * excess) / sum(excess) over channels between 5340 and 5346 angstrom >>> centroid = 5344.9 angstrom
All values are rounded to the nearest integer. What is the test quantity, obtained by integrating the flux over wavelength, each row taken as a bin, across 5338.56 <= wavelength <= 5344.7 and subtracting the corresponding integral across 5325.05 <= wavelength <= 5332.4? -3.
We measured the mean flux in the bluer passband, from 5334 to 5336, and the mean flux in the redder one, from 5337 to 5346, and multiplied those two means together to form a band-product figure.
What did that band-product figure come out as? 85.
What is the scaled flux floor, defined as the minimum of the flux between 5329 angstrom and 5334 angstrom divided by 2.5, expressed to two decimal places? 2.88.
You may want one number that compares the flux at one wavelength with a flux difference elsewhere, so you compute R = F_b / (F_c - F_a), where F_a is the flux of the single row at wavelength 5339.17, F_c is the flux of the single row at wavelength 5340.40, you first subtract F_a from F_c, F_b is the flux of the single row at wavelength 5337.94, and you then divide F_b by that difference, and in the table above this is -53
